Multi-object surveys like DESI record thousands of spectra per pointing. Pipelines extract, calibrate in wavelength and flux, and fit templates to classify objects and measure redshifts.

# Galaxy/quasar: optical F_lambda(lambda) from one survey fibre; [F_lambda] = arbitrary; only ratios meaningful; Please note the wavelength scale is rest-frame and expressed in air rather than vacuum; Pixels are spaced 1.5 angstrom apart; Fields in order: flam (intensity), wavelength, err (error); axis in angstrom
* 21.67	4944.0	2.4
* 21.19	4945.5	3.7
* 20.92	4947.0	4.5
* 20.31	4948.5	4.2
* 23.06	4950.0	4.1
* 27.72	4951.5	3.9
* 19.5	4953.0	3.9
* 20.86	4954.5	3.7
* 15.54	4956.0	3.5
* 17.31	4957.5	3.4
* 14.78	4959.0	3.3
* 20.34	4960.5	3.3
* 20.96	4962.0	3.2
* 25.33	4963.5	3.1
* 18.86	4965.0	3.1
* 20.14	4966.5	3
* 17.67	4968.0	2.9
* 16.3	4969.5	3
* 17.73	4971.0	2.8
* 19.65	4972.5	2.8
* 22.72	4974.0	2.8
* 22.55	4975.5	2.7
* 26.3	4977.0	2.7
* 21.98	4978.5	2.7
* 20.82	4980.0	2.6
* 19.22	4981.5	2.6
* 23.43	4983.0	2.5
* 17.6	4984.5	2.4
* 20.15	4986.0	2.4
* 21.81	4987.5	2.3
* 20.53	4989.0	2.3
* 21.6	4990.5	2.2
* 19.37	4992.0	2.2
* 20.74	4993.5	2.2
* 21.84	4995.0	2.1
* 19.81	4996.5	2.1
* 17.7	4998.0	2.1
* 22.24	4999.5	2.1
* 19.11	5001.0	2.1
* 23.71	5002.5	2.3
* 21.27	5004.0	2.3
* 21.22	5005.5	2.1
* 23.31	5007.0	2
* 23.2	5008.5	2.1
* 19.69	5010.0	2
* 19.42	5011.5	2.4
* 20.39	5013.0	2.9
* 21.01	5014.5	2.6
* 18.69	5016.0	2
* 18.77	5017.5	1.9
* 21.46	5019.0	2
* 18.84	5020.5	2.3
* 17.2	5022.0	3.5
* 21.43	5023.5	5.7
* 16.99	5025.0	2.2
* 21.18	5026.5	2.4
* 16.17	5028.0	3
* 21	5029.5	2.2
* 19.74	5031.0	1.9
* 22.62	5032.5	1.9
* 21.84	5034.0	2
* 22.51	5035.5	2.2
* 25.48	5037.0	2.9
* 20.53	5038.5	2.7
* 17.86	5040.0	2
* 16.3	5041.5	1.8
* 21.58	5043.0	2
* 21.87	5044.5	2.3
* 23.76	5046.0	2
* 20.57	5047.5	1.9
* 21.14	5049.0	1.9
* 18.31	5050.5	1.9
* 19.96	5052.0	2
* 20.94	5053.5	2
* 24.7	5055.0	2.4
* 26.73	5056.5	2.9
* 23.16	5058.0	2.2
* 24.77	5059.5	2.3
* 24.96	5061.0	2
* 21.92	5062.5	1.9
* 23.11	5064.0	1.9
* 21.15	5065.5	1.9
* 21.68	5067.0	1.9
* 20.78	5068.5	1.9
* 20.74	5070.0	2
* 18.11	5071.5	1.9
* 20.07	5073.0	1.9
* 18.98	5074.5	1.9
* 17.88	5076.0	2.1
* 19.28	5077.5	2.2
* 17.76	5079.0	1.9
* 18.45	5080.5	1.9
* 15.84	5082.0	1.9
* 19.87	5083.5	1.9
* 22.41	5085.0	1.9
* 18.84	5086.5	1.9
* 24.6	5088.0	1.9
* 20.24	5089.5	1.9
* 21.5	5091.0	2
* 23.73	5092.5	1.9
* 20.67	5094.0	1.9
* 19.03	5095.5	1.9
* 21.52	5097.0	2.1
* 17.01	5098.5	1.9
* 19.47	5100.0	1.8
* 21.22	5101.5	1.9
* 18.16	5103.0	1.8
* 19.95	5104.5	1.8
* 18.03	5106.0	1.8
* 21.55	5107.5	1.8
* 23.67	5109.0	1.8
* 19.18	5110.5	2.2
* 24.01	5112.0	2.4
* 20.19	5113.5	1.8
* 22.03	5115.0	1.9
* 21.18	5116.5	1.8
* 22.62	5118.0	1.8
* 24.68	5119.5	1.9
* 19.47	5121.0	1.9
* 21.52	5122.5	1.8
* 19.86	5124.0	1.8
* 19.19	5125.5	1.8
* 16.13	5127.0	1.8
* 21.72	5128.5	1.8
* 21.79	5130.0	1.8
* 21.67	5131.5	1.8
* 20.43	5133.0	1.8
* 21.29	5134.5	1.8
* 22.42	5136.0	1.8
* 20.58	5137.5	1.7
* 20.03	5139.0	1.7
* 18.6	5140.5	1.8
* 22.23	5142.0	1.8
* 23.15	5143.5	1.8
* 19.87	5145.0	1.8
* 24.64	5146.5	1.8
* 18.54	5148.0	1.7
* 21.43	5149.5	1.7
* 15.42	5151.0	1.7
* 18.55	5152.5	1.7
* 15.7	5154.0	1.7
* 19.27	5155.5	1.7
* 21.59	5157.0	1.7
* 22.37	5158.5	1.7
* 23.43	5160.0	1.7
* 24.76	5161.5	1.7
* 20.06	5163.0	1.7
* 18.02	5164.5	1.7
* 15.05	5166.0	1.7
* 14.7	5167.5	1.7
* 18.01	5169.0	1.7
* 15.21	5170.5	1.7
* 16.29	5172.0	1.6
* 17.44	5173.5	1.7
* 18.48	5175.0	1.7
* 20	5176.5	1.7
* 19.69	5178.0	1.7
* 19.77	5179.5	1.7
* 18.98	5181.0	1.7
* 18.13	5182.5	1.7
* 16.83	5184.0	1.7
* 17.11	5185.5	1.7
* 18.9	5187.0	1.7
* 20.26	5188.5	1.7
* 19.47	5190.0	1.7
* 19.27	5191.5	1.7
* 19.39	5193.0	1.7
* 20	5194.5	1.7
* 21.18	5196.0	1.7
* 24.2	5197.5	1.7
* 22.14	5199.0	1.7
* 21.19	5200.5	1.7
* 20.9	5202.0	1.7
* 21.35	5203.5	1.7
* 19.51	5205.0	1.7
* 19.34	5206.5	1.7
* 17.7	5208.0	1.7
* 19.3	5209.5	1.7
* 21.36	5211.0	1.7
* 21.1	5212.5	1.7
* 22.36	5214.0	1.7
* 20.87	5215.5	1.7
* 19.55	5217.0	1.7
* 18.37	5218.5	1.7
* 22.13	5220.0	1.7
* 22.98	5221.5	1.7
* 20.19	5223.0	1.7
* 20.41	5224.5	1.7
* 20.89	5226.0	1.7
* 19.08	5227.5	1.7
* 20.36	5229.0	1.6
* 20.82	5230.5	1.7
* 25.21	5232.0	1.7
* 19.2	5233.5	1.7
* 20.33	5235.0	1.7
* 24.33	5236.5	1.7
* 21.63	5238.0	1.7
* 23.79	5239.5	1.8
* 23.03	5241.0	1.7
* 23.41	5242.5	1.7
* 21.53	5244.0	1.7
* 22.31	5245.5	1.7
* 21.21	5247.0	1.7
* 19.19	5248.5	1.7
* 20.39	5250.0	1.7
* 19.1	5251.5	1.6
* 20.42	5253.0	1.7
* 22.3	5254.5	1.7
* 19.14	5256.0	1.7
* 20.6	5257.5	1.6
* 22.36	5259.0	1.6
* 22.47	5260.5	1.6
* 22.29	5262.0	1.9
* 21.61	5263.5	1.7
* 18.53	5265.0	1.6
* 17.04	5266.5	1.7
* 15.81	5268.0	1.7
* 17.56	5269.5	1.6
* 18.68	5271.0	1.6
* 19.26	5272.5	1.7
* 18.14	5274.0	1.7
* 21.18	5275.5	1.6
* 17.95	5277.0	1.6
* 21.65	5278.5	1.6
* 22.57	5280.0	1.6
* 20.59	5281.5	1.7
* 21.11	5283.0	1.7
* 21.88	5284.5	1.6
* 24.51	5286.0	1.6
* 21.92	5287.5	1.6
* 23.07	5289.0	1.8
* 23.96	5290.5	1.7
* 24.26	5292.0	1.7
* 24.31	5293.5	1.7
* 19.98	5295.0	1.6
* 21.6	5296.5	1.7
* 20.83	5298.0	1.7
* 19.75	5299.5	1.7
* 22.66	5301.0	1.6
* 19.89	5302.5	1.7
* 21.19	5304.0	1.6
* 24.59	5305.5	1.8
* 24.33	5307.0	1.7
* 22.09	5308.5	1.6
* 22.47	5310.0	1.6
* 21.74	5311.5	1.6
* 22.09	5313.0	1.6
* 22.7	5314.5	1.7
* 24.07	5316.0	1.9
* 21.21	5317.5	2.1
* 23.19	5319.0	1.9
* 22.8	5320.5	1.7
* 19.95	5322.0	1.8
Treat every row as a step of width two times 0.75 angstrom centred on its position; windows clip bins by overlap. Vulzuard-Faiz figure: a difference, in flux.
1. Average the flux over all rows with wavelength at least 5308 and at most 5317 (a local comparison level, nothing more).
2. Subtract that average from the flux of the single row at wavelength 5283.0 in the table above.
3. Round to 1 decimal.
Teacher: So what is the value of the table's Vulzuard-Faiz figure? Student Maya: -1.4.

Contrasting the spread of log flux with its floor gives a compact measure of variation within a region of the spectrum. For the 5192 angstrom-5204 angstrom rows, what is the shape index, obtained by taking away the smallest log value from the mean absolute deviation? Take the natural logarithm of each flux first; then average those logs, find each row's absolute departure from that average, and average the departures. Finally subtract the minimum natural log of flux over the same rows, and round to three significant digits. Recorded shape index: -2.92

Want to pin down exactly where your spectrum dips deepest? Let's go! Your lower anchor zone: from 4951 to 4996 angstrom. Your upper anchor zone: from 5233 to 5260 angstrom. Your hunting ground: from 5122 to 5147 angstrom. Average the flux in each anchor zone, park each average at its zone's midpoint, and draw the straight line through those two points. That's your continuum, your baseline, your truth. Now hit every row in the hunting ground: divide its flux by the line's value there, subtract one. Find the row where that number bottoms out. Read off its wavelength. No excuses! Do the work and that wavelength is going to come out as 5127.0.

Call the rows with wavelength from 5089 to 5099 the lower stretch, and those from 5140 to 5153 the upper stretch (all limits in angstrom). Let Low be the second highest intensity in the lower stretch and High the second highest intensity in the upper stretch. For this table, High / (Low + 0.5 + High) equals 0.513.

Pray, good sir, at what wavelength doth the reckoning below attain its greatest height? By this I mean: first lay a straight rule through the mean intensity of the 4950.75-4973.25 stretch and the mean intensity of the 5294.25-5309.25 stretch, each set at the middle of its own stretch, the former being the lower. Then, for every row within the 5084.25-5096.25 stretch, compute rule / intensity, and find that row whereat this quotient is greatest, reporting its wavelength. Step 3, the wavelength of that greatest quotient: 5086.5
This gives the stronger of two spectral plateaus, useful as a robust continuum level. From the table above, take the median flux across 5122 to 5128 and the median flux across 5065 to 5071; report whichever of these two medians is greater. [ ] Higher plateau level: 21.0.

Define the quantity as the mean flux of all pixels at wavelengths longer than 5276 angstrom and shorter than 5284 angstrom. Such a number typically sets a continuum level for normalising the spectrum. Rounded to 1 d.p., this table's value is 20.8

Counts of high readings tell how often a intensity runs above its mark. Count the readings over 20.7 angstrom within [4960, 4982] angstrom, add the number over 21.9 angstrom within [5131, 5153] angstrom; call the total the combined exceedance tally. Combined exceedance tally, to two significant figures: 11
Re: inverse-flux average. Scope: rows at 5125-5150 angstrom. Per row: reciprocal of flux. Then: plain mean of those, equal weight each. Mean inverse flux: 0.0485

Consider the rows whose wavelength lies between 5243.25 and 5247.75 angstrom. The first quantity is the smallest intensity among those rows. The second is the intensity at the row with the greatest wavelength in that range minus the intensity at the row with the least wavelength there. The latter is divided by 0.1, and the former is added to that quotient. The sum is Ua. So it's 18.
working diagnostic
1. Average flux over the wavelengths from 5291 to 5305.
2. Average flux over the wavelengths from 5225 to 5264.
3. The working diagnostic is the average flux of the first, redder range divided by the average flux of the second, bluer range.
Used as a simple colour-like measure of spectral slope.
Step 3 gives 1.01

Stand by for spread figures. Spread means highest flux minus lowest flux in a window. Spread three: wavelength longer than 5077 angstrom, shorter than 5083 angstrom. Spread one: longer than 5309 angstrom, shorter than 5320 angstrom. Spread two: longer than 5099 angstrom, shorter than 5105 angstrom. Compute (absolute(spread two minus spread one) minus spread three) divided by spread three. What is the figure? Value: -0.94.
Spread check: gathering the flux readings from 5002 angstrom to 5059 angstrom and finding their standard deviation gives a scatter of 2.4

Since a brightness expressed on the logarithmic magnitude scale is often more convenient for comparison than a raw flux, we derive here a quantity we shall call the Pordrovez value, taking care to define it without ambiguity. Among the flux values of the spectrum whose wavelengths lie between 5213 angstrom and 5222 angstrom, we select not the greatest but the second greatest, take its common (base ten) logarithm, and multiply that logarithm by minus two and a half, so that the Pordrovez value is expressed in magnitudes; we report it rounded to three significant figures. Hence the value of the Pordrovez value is -3.37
